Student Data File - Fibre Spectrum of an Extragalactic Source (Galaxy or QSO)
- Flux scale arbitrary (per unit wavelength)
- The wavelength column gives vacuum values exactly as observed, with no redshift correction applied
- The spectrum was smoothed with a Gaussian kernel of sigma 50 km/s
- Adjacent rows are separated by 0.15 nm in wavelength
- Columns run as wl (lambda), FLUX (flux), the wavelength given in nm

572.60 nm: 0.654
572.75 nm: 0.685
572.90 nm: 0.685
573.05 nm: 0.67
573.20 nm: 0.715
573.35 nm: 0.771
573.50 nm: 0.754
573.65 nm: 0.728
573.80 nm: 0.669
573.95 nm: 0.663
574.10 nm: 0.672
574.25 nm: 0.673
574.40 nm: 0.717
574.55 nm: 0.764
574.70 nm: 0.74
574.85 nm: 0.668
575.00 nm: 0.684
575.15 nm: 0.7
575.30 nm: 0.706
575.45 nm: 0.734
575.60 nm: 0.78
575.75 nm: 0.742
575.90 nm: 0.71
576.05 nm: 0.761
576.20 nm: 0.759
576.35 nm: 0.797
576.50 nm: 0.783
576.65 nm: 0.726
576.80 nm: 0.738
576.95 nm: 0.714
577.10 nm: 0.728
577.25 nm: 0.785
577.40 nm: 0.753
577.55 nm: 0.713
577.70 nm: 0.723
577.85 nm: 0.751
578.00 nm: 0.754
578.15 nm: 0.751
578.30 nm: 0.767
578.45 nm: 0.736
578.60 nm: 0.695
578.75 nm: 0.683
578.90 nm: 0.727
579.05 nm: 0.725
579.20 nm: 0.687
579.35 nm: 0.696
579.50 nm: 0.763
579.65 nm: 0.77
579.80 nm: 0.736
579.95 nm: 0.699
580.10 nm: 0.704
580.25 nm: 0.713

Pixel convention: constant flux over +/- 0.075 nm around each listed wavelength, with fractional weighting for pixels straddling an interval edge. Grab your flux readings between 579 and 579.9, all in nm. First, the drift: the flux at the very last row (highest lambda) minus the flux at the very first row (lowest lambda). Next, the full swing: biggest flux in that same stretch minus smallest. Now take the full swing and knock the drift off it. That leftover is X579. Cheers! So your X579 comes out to 0.072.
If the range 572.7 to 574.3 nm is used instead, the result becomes 0.120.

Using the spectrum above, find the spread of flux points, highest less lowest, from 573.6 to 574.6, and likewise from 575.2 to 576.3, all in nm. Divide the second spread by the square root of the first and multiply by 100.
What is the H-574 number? 23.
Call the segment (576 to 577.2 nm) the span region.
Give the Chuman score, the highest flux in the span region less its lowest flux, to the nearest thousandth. 0.083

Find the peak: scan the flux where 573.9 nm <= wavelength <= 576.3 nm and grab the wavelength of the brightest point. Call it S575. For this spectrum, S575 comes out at 575.60 nm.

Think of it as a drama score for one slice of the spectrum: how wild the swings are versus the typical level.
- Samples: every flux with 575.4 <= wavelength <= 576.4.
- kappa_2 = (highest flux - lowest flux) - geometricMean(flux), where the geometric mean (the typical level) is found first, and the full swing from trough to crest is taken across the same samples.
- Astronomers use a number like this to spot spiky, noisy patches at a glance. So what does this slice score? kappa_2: -0.667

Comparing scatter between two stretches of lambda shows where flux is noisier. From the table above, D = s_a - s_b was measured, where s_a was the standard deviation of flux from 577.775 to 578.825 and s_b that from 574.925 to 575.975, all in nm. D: 0.000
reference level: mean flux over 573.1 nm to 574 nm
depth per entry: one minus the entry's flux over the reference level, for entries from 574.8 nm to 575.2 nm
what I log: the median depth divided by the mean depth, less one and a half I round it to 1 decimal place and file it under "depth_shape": -0.5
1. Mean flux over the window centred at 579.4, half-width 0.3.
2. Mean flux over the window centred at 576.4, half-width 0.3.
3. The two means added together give 1.495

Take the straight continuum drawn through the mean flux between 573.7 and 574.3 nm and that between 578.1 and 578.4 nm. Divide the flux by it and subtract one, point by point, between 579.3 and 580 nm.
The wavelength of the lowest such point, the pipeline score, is 579.95 nm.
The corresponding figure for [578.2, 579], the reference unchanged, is 578.75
